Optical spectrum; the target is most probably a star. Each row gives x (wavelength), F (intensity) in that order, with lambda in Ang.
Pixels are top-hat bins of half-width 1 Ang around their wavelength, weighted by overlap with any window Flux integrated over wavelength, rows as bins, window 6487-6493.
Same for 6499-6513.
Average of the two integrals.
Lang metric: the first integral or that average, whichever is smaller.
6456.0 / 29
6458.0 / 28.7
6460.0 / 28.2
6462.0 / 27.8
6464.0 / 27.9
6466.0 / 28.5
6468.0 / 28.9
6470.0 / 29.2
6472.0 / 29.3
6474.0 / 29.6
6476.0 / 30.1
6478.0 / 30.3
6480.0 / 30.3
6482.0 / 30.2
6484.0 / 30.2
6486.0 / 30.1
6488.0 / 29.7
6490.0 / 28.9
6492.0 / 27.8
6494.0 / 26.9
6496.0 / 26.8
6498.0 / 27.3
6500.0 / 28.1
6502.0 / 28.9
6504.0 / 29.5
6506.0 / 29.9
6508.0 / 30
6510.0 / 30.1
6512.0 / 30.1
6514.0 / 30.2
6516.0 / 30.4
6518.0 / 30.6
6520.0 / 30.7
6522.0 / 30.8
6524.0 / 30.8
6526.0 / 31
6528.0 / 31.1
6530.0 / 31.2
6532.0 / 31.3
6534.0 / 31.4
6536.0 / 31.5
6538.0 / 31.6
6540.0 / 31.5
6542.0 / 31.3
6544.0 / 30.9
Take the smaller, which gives 173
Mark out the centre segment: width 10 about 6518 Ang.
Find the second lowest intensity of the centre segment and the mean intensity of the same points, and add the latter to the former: 60.9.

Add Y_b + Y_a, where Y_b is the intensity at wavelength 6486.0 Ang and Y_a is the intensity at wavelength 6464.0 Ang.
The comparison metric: 58.0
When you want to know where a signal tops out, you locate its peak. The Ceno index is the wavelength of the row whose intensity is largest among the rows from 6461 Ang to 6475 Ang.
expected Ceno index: 6474.0 Ang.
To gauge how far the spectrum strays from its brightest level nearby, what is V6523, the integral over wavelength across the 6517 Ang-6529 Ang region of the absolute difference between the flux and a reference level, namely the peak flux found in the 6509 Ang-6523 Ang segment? 1.6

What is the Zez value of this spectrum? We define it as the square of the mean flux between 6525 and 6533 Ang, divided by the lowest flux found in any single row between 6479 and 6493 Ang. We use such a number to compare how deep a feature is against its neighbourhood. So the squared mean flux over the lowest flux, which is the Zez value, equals 35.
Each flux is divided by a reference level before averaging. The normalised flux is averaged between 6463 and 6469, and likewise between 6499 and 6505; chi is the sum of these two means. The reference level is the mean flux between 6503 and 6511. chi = 1.92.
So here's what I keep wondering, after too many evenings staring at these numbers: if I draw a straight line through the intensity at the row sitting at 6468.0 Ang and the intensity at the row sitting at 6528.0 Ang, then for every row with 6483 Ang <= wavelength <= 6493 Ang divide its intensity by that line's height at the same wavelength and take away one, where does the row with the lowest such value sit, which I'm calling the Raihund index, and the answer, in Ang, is 6492.0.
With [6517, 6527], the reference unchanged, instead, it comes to 6524.0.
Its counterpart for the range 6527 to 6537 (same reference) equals 6528.0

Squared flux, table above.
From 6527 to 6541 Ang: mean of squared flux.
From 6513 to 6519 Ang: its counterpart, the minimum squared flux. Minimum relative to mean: 0.93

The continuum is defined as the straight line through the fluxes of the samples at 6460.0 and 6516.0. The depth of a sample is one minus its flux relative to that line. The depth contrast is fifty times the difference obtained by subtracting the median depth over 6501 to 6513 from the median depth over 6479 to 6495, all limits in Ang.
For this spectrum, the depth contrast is -1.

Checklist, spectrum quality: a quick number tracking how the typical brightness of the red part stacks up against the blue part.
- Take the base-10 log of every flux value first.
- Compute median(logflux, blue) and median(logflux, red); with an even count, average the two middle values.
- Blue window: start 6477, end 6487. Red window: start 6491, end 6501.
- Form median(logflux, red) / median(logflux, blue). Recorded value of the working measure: 0.970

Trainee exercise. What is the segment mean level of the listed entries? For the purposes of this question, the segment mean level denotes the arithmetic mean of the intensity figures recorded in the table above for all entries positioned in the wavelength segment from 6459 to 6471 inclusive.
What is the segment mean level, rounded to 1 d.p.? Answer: 28.4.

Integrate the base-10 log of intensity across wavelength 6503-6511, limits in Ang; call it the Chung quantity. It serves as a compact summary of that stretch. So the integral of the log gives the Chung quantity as 11.8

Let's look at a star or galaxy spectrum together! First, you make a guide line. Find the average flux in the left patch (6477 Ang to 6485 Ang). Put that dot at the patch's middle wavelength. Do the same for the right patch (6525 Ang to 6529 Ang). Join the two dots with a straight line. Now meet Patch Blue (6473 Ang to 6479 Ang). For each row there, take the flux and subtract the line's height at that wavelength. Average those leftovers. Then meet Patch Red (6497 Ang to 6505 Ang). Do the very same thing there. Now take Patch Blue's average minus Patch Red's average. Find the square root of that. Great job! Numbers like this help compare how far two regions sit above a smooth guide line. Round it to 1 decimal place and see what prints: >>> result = 1.4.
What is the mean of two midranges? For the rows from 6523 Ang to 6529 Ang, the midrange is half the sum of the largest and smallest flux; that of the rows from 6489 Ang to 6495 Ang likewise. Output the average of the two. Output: 29.4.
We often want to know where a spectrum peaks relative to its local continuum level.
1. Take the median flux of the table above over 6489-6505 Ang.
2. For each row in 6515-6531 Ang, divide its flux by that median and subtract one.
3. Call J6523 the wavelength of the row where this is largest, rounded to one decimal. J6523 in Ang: 6530.0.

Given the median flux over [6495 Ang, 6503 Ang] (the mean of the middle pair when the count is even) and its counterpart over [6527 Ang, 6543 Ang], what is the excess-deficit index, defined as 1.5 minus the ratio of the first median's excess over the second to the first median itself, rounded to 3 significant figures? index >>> 1.63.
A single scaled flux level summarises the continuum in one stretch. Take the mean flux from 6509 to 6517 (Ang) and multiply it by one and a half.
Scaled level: 45.3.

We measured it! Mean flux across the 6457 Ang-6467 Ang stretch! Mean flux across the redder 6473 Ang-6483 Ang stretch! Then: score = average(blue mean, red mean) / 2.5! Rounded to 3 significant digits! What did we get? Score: 11.7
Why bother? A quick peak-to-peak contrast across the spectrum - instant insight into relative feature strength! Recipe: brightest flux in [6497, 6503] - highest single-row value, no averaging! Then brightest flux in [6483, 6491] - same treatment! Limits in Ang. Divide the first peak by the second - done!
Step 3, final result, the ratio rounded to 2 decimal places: 0.96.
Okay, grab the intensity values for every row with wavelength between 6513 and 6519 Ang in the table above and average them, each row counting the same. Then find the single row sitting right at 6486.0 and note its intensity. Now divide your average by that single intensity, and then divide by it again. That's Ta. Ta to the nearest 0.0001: 0.0336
